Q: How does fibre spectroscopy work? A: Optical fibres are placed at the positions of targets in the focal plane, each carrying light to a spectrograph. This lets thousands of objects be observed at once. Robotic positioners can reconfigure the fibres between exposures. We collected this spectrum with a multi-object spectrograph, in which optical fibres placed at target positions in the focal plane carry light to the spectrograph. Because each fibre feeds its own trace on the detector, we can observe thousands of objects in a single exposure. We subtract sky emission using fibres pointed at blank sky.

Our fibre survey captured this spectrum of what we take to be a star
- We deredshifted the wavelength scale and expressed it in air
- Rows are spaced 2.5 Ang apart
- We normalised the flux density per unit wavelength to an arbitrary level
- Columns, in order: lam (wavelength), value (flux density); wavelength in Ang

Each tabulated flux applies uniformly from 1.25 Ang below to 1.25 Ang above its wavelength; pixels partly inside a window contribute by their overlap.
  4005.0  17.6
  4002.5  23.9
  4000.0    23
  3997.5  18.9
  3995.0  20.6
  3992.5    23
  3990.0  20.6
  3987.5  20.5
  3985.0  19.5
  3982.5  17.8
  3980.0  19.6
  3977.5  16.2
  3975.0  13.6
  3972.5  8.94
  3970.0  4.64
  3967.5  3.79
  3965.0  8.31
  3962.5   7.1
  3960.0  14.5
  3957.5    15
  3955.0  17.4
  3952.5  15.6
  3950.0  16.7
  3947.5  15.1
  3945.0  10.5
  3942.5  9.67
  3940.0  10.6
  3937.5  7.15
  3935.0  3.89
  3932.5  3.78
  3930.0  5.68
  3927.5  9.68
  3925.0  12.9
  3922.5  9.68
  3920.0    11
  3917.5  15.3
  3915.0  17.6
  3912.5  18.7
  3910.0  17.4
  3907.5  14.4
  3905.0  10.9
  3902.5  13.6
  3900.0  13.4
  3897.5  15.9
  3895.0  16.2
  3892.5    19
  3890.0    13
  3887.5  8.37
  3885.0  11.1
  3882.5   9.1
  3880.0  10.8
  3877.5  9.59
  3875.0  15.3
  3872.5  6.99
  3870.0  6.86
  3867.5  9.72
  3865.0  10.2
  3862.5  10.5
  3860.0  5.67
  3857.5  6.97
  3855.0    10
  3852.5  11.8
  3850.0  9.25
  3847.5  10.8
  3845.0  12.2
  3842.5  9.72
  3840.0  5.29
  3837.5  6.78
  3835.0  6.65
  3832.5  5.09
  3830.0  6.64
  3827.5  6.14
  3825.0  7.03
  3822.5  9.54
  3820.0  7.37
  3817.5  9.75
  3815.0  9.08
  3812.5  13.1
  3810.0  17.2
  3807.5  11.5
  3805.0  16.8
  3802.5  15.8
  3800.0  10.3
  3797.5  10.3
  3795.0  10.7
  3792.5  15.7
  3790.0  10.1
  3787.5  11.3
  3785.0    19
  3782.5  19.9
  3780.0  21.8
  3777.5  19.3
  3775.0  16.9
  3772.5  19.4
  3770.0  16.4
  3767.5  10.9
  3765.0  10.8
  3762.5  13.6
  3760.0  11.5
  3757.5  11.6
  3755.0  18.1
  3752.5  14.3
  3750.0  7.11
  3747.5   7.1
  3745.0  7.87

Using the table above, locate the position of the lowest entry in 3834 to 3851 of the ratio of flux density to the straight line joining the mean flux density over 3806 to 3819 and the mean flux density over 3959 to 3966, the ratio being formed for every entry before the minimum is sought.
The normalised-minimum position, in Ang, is 3840.0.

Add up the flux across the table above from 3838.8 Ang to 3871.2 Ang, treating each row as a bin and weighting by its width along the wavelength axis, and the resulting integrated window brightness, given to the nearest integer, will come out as 297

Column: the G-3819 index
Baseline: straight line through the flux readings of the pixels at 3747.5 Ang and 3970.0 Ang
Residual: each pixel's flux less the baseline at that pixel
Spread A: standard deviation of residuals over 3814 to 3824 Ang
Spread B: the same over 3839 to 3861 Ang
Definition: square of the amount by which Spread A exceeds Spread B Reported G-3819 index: 2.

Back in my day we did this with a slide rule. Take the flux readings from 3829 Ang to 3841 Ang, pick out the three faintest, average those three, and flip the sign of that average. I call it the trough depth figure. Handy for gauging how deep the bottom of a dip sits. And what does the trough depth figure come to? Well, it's -5.7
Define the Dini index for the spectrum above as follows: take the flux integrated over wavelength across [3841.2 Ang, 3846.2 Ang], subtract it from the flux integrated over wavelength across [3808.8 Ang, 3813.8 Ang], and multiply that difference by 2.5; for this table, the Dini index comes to 52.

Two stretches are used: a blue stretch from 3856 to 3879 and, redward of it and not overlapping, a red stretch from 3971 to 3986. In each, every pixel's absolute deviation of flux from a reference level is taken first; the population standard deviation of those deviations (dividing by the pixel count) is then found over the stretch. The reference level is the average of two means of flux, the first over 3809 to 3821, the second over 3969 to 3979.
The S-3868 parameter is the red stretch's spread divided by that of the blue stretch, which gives 1.5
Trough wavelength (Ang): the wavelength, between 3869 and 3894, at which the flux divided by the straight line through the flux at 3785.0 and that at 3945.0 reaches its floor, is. 3870.0 Ang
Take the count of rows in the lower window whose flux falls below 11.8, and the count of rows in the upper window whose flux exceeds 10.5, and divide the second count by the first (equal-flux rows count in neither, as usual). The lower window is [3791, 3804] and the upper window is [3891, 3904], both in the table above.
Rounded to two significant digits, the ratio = 1.7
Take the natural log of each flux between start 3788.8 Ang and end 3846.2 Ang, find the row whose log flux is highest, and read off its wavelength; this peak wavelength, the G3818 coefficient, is 3810.0 Ang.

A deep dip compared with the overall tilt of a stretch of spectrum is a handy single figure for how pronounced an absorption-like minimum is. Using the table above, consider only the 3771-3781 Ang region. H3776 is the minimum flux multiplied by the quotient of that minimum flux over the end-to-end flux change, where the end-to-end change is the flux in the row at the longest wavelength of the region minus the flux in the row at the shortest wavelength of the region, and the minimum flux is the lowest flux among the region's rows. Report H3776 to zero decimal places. 119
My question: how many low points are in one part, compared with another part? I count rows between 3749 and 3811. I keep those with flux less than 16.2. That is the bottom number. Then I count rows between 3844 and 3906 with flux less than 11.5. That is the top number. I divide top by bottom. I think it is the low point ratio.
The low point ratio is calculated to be 1.1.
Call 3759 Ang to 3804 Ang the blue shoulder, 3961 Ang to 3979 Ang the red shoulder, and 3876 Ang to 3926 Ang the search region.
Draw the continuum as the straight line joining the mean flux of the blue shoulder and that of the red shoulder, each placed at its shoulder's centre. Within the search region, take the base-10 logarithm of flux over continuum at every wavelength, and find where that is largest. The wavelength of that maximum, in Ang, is 3912.5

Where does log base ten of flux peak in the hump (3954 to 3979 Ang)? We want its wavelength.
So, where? 3955.0 Ang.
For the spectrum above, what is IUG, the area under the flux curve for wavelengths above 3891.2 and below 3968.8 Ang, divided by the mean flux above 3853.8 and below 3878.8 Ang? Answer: 104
